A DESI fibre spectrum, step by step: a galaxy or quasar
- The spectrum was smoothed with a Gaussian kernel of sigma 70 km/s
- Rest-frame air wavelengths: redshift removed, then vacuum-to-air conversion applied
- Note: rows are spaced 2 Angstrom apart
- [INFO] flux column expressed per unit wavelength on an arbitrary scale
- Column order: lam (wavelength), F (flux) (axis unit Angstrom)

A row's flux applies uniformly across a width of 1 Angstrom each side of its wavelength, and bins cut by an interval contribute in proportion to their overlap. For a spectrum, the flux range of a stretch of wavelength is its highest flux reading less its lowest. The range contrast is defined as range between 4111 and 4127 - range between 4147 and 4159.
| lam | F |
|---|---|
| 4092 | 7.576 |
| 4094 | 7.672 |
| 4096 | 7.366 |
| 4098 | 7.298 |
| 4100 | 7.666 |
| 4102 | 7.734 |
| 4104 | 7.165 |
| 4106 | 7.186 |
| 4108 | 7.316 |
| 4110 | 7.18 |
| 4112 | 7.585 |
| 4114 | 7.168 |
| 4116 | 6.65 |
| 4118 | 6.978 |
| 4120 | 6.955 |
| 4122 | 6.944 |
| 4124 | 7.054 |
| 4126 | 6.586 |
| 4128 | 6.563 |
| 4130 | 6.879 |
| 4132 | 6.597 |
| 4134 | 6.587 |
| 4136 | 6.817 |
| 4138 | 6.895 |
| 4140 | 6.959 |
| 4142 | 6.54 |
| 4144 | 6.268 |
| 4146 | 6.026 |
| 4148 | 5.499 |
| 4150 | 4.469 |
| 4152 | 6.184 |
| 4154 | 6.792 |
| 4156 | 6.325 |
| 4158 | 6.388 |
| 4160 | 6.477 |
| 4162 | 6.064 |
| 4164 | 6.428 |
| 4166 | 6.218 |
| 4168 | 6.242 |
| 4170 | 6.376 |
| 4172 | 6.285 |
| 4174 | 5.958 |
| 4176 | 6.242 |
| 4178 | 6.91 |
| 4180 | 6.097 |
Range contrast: -1.3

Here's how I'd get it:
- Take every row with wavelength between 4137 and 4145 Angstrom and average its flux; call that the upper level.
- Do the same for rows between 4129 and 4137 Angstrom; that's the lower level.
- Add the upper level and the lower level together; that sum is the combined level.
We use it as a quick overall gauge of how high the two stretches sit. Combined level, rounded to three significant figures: 13.4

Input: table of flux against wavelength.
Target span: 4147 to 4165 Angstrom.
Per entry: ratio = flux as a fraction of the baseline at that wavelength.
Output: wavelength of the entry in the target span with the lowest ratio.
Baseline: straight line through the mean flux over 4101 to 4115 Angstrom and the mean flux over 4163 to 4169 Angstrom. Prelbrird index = 4150 Angstrom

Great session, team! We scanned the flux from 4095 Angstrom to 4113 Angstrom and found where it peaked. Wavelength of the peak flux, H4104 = 4102 Angstrom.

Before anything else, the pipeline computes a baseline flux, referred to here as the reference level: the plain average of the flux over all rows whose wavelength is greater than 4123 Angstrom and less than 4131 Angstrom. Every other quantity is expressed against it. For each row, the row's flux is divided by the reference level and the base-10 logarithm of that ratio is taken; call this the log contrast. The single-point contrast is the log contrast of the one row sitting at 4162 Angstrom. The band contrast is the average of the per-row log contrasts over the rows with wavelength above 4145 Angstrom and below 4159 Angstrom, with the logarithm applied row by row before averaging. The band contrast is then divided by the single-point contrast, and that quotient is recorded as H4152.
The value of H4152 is 1.2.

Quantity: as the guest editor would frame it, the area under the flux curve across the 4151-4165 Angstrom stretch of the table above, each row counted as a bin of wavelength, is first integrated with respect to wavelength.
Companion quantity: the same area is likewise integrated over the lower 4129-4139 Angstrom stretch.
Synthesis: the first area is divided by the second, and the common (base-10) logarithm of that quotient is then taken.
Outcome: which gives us 0.12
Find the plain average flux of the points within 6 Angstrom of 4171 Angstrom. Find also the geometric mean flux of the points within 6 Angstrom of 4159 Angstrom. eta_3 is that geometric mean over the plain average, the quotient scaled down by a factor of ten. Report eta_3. 0.103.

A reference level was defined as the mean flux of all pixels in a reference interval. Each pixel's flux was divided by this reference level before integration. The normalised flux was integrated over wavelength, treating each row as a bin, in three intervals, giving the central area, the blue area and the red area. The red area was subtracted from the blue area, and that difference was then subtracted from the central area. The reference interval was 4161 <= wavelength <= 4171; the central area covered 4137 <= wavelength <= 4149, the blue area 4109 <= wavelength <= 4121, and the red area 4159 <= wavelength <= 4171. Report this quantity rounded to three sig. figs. 10.7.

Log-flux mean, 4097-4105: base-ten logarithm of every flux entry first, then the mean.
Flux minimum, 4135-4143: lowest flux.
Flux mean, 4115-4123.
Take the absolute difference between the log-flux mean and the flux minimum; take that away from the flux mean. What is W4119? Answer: 1.21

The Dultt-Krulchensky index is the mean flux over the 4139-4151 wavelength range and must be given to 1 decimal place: 6.0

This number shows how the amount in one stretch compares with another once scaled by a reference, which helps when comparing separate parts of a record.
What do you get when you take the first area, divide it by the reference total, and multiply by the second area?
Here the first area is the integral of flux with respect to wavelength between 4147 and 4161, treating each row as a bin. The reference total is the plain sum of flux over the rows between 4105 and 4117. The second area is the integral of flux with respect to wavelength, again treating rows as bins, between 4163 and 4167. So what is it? 49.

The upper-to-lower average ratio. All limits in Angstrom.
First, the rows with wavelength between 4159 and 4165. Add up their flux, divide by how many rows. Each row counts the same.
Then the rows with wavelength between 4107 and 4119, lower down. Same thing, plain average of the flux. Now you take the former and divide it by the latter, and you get 0.88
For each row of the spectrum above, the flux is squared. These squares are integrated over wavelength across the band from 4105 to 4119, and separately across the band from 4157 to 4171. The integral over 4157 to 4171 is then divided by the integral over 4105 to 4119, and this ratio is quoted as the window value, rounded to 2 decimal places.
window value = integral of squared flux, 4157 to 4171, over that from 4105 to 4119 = 0.78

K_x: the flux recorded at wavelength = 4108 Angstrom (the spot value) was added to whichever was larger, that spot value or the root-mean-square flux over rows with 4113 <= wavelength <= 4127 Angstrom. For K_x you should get 14.6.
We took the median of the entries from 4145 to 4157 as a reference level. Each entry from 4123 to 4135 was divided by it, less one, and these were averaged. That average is 0.10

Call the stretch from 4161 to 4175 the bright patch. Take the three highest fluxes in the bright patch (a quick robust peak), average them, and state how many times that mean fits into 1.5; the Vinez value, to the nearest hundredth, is 0.24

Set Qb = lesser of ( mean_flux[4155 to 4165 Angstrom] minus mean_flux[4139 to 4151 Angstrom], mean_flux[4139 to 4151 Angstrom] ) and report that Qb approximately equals 0.4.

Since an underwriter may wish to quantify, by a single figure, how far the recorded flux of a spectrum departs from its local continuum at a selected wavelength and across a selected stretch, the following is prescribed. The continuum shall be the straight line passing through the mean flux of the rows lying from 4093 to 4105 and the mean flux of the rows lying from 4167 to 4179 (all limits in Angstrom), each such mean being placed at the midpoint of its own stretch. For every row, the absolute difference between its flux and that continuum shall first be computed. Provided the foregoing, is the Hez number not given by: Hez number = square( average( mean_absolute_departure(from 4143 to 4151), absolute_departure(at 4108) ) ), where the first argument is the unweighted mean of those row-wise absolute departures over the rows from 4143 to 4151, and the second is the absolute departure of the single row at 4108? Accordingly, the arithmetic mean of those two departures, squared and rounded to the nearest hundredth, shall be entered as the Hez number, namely 0.36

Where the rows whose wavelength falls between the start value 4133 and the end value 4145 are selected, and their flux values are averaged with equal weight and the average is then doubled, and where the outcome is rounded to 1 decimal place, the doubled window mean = 13.4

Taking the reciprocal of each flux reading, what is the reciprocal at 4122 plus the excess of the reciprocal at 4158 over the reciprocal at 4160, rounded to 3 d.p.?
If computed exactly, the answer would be 0.146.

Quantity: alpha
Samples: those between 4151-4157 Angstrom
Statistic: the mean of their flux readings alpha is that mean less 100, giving -93.57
